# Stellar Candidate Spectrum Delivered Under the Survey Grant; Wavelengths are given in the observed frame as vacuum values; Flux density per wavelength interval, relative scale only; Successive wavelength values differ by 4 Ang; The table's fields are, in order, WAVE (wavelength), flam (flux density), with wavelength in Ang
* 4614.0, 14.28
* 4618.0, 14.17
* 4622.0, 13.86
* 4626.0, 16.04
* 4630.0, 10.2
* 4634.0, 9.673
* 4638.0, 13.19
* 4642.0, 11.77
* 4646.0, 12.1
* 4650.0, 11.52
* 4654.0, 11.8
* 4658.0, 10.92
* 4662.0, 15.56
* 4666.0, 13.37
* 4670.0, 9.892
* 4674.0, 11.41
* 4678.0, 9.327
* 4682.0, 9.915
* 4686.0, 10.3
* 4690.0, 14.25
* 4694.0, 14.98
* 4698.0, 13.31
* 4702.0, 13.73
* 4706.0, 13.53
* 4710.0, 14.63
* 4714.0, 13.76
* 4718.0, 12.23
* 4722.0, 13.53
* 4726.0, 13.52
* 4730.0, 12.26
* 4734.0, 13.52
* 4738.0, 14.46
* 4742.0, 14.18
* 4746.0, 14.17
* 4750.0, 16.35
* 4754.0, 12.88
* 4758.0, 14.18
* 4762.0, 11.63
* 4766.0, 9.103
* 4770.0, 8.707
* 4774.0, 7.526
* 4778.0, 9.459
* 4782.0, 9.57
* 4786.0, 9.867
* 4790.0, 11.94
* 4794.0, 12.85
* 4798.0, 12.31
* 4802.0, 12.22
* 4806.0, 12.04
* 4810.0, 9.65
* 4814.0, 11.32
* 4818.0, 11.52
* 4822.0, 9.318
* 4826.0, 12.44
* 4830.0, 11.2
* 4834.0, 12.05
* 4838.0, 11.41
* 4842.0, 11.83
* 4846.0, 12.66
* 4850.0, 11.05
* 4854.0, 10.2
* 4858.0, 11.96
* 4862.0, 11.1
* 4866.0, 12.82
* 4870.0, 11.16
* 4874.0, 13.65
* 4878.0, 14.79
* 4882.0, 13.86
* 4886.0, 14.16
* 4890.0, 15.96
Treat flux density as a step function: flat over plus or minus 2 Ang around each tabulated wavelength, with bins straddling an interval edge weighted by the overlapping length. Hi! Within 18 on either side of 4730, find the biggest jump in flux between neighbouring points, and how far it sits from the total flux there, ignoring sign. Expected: 120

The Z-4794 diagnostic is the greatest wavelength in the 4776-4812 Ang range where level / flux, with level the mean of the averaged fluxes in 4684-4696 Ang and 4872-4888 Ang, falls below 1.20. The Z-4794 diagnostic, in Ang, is 4806.0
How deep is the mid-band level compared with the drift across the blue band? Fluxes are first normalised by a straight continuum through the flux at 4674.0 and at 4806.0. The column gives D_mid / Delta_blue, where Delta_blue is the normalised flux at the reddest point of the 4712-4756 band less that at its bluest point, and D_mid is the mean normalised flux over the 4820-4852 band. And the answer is -10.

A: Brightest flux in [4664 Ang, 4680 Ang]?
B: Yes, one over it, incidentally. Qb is 0.075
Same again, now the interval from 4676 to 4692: 0.070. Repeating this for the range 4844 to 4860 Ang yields 0.079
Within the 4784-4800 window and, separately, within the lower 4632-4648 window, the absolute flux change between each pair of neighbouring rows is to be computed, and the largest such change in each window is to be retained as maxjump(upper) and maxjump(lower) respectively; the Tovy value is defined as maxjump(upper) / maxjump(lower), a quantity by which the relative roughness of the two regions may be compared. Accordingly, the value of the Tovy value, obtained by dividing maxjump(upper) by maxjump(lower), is 0.59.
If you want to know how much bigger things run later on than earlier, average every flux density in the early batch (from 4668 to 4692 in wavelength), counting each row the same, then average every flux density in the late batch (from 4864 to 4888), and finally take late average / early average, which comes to 1.24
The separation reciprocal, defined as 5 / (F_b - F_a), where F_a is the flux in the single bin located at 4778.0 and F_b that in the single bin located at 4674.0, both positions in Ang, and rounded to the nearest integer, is 3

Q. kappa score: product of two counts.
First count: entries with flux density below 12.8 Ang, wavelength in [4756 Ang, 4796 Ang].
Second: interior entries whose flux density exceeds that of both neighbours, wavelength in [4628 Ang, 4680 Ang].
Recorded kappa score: 40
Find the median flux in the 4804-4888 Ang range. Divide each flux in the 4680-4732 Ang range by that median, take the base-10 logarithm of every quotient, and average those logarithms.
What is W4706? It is 0.040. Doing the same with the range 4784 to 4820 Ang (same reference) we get -0.013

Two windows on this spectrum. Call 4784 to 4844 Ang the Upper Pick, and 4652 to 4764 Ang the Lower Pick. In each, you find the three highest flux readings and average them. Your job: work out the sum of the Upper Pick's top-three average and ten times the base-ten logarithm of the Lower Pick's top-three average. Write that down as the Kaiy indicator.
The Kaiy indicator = 24.5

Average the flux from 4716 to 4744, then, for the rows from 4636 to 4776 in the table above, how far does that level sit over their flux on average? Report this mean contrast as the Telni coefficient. 0.89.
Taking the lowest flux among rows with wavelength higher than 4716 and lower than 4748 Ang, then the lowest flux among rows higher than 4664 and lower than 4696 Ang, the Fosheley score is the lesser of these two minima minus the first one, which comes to -2.9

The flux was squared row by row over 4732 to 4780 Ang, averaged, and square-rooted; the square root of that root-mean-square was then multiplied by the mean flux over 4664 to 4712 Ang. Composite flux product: 43.8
